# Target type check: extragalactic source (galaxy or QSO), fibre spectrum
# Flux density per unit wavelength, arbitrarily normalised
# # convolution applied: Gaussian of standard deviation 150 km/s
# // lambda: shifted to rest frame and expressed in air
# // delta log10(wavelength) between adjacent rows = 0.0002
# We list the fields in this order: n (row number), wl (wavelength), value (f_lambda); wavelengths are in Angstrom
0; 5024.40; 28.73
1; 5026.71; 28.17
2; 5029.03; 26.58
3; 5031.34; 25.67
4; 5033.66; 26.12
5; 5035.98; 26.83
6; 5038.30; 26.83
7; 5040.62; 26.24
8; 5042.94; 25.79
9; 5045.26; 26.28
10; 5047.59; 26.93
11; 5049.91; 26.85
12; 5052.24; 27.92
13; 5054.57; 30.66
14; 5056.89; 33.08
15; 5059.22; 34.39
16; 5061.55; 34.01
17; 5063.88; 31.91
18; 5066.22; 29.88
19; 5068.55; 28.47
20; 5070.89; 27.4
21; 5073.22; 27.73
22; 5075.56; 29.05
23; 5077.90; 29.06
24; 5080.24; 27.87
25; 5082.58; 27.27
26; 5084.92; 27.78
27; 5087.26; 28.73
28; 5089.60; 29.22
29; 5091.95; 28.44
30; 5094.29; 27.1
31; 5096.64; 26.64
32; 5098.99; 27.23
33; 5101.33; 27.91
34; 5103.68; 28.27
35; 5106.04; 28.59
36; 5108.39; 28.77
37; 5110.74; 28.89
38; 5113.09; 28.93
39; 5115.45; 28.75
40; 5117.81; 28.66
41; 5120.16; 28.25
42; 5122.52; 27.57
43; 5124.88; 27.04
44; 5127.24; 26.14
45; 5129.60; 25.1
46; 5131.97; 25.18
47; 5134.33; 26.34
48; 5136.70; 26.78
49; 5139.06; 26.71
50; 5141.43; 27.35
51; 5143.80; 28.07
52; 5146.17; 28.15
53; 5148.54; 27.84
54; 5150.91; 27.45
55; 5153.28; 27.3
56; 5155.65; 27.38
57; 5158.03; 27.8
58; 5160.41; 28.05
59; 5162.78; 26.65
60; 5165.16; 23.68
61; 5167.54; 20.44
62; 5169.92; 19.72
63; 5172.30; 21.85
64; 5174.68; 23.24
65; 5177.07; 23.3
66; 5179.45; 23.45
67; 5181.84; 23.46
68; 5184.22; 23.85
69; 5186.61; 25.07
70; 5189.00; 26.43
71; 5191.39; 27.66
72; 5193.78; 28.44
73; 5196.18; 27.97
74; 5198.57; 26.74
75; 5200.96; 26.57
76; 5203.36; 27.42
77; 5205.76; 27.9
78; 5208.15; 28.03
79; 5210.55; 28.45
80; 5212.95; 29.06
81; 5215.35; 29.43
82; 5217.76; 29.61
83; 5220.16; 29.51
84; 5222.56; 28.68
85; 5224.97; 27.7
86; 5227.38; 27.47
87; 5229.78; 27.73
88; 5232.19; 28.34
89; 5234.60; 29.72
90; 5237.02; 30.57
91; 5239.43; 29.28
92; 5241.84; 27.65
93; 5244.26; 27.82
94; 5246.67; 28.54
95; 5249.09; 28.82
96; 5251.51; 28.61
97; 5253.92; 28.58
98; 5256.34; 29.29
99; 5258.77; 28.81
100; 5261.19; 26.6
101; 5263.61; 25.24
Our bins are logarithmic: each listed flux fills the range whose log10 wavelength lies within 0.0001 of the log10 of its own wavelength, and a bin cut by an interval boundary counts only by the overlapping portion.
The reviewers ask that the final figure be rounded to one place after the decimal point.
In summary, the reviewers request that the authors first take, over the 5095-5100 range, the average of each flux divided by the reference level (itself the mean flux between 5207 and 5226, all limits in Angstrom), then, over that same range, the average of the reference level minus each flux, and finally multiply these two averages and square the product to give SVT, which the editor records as 3.1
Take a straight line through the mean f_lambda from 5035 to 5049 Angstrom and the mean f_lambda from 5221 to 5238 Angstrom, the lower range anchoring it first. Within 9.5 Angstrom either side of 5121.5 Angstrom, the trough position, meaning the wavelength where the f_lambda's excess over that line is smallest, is 5129.60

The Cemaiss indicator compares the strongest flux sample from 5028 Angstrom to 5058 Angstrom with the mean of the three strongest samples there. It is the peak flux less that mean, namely 2.5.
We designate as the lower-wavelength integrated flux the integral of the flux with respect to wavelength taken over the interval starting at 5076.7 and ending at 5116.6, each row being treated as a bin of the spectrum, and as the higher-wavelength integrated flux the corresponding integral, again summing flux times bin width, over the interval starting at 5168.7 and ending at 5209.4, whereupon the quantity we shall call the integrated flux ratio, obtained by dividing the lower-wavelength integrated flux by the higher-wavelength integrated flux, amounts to 1.09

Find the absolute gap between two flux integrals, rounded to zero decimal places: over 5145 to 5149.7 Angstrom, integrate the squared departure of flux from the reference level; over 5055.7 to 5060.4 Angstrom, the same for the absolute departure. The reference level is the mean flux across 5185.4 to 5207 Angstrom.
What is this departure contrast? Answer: 27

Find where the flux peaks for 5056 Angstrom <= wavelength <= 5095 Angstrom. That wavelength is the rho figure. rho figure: 5059.22 Angstrom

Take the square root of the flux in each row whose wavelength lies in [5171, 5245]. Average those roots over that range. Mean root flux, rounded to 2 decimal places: 5.21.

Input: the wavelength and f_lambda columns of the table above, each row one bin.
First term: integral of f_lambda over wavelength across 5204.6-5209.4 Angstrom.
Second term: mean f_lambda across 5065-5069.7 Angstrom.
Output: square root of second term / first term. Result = 0.466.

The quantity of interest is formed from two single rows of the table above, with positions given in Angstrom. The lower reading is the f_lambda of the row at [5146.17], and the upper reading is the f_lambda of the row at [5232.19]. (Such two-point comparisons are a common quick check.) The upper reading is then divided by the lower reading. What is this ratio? 1.01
